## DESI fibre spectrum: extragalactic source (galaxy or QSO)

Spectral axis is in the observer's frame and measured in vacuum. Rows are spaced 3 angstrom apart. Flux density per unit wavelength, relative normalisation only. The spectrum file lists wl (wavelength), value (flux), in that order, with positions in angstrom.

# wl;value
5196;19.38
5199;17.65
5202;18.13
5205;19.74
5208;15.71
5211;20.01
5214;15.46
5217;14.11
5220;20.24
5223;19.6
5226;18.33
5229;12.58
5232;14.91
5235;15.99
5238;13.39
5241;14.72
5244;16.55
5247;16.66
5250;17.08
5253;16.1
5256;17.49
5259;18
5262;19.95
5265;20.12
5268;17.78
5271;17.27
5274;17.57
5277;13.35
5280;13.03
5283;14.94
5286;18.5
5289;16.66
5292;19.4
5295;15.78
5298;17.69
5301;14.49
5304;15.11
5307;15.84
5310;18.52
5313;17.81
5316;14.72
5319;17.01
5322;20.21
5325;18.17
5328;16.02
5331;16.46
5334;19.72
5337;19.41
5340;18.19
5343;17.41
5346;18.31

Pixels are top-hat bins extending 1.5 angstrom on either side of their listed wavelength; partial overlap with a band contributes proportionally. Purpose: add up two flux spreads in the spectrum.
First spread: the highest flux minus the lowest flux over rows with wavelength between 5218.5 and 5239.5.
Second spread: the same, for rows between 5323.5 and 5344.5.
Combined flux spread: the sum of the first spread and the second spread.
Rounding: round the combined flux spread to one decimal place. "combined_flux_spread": 11.4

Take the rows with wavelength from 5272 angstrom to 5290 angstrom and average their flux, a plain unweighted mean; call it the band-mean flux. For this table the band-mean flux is 15.7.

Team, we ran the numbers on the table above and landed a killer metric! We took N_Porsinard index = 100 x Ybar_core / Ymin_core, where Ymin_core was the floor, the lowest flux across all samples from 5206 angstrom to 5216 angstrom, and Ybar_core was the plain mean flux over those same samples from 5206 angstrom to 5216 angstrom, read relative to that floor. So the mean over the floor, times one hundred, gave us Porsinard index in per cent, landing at 110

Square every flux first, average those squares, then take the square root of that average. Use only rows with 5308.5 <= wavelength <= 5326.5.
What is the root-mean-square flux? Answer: 17.8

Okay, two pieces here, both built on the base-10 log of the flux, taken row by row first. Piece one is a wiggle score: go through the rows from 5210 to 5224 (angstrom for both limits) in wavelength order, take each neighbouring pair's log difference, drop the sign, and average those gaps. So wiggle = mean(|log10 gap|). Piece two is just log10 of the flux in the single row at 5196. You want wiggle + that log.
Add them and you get 1.37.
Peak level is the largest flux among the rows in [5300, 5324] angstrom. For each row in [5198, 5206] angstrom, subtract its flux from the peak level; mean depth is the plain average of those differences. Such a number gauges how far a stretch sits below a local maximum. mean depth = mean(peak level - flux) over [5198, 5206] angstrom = 1.7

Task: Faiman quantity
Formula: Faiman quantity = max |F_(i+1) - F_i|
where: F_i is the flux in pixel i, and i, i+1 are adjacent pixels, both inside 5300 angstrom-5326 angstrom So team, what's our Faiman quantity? 3.20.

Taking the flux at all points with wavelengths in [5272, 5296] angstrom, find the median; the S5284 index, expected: 16.2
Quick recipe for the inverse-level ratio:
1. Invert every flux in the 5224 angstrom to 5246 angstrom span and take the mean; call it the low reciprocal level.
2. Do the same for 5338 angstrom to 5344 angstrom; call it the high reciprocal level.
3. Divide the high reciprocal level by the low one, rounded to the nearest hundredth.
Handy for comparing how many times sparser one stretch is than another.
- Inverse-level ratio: 0.84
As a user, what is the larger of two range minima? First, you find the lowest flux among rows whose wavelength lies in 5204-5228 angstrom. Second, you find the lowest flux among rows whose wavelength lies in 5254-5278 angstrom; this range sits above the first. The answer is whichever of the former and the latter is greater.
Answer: 14.1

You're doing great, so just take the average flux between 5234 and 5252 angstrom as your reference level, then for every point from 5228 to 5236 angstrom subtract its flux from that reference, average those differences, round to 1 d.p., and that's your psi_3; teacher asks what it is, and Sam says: 1.2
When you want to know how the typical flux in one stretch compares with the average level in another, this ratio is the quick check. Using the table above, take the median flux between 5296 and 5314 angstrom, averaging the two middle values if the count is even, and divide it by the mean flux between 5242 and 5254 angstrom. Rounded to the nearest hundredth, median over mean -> 1.01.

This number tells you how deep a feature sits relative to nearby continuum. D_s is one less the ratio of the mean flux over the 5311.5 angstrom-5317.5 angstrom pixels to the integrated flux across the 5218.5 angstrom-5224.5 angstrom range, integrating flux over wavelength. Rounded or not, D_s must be 0.864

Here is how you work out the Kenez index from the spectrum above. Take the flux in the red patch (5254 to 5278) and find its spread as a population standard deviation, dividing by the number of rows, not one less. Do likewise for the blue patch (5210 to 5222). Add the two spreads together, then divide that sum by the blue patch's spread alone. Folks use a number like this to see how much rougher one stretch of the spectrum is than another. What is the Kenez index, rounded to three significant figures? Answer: 1.72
